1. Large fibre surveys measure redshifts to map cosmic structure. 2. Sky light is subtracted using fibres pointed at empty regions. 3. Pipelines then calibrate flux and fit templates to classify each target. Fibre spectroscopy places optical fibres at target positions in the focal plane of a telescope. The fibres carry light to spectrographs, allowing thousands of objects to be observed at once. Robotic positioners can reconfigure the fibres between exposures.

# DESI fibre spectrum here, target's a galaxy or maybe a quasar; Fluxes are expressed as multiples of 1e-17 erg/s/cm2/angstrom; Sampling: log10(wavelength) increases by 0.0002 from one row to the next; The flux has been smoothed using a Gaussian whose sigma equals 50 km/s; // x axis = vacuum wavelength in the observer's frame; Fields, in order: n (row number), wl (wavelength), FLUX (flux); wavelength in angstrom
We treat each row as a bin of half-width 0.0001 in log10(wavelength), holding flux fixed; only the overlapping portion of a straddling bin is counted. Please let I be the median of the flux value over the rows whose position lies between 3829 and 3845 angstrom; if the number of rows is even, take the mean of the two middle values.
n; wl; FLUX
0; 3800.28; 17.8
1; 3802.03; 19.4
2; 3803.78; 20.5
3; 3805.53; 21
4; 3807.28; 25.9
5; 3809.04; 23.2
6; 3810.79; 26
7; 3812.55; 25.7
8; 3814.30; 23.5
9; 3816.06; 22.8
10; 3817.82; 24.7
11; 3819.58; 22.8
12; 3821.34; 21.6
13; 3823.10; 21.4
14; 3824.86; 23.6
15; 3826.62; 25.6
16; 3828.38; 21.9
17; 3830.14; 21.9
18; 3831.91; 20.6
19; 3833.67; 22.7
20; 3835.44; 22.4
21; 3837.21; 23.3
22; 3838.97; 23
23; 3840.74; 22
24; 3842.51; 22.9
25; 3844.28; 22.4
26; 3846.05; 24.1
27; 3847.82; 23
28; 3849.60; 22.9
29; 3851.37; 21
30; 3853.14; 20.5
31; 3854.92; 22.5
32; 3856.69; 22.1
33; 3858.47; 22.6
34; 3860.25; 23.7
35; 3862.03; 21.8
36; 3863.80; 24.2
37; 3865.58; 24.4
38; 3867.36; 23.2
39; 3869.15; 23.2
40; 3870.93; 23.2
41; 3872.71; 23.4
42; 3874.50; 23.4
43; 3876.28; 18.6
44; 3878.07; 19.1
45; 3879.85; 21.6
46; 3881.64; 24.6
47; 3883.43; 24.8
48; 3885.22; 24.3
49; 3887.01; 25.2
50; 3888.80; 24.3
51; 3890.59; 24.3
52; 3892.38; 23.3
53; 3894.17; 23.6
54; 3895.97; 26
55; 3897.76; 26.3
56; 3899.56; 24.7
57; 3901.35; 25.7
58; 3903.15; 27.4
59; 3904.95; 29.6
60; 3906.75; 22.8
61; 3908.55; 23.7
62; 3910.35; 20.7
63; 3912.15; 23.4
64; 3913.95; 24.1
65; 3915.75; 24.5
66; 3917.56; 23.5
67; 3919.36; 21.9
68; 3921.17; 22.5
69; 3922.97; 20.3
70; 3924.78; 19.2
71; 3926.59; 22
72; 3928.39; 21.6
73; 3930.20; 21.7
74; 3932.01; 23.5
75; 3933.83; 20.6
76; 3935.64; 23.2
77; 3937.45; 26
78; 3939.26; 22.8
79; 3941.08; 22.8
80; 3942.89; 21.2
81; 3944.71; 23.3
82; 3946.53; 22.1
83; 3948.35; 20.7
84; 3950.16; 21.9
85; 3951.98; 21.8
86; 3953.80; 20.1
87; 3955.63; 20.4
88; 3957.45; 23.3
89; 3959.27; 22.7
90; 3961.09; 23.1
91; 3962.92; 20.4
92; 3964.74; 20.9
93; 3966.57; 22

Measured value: 22.40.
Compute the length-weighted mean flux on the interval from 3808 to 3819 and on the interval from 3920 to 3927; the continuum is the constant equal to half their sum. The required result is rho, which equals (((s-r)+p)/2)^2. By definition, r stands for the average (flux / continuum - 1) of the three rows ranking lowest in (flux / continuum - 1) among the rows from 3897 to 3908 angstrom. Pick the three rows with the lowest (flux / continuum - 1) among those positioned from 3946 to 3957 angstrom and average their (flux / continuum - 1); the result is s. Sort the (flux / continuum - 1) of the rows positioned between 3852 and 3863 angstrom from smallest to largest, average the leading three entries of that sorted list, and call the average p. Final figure 0.0130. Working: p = -0.051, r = 0.08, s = -0.098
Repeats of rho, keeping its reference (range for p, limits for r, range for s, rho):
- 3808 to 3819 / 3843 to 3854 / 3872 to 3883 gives 0.0005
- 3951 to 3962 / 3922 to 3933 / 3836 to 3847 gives 0.0000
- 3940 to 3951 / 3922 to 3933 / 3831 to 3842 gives 0.0000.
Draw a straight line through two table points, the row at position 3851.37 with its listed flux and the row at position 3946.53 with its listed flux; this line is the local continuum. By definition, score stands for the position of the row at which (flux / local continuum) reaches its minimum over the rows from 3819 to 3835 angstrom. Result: 3831.91 angstrom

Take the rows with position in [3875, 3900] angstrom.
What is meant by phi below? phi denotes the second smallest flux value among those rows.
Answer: 19.1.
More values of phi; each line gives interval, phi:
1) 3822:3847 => 21.4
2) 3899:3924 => 20.7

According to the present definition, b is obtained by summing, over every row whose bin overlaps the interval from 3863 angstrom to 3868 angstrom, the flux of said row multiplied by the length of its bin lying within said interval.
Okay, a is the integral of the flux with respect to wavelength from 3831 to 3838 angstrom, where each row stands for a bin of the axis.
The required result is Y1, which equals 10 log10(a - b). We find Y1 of 16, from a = 155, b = 120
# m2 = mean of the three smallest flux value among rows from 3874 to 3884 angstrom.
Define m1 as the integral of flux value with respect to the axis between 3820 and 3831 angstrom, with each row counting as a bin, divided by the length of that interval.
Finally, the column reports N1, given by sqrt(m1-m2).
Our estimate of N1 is 1.71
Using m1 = 22.7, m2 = 19.8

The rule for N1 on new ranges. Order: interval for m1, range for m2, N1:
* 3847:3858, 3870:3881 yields 1.50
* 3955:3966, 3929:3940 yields 0.39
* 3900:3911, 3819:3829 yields 1.85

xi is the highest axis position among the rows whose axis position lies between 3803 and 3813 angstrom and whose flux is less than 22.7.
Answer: 3805.53 angstrom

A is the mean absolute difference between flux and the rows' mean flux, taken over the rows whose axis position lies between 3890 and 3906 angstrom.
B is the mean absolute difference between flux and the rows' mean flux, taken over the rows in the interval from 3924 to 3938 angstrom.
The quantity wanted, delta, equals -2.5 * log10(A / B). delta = 0.0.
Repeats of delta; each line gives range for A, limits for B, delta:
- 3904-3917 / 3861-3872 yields -1.0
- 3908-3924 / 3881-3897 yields -0.8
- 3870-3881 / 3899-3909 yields 0.1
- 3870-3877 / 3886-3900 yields -0.8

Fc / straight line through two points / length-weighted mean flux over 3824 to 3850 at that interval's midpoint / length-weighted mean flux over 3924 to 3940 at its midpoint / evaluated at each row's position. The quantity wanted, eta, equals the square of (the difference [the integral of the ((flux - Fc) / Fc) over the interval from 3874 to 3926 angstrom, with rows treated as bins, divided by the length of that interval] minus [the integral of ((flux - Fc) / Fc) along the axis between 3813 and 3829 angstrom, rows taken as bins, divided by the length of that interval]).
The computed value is 0.0012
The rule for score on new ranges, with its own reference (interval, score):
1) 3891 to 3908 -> 3906.75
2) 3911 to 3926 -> 3924.78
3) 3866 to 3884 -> 3876.28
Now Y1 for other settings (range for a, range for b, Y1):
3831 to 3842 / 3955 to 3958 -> 23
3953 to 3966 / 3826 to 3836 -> 17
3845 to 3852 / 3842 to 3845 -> 20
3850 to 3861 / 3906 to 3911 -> 21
